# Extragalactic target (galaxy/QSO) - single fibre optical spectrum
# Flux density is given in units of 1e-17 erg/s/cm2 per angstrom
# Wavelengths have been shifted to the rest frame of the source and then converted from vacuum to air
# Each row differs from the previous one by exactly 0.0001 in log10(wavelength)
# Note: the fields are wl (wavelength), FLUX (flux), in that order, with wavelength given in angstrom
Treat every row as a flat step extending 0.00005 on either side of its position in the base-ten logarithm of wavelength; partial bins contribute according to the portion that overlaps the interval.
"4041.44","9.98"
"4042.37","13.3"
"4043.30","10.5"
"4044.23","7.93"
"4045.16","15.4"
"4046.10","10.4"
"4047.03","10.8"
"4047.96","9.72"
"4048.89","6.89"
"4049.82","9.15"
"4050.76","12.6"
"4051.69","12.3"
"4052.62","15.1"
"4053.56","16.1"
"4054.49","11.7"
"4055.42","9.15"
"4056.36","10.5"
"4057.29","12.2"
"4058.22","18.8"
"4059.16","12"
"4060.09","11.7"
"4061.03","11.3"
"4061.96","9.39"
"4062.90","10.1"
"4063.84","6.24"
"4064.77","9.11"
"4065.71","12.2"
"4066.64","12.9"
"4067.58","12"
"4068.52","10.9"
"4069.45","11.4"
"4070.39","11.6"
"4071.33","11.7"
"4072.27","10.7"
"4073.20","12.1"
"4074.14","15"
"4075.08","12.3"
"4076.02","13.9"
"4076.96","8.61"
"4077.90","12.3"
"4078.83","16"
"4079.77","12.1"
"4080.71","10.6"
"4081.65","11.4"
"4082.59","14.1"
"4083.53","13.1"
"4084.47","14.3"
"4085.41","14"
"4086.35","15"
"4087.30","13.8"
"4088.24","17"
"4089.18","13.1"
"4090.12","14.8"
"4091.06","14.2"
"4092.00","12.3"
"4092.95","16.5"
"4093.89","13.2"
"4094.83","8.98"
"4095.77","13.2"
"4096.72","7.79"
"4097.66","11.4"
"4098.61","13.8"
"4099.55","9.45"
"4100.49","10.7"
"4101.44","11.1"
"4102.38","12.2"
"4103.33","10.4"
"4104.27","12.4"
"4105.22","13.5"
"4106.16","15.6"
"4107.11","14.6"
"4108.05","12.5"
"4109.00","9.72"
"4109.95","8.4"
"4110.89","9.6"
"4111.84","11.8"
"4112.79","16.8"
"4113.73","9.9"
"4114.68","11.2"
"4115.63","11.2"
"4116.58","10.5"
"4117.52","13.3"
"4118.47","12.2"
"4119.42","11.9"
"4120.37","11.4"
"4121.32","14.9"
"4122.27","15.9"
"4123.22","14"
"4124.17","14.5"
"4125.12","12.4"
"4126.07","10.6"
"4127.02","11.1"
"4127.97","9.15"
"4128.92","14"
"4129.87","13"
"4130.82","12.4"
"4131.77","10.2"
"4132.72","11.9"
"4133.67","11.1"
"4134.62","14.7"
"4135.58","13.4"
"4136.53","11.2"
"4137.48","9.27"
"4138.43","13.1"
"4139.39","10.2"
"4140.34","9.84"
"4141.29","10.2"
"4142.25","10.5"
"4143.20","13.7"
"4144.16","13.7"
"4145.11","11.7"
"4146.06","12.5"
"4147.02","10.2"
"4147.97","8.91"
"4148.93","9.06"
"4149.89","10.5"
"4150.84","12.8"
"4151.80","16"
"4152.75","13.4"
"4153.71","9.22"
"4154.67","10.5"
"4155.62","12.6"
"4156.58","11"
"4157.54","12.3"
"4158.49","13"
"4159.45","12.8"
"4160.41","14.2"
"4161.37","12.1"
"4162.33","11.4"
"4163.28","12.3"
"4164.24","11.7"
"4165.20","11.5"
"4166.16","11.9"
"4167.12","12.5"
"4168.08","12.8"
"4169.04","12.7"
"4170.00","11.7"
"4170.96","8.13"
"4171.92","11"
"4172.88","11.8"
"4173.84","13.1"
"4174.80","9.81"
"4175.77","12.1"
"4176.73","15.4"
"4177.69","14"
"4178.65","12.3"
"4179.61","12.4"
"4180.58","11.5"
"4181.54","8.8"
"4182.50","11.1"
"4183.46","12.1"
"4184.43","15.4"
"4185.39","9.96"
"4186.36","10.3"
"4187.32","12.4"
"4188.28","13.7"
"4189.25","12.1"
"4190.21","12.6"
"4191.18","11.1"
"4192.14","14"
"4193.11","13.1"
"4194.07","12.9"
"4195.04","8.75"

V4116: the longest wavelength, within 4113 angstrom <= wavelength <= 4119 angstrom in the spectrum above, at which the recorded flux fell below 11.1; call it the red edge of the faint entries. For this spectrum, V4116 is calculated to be 4116.58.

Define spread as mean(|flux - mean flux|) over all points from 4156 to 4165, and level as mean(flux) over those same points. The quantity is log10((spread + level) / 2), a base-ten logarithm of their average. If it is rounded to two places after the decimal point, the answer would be 0.81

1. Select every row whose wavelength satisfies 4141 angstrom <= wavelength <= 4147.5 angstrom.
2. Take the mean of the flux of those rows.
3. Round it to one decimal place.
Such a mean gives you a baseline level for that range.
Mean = 11.8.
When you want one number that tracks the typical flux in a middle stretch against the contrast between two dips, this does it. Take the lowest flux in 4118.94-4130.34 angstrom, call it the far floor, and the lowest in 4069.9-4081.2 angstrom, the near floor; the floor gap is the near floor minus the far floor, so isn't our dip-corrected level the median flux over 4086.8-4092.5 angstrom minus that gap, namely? 14.5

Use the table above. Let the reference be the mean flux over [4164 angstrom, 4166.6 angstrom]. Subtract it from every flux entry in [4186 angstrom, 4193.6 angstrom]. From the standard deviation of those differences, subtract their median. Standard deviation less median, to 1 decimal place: 0.4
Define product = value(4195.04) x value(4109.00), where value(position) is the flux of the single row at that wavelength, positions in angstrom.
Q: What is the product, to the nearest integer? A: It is 85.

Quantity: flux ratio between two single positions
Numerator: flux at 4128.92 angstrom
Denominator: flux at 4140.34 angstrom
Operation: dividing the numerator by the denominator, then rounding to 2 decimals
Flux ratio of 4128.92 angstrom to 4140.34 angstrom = 1.42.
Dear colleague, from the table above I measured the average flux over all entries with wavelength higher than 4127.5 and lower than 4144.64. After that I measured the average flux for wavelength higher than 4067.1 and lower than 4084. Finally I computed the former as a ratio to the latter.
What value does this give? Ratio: 0.96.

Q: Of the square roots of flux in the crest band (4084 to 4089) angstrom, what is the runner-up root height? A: 3.87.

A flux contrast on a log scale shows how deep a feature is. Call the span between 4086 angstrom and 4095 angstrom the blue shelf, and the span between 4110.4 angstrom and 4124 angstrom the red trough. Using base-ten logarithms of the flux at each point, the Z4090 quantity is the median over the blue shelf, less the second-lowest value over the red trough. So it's 0.150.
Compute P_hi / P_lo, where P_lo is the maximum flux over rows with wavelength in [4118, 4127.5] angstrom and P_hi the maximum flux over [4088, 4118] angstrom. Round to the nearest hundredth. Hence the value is 1.07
